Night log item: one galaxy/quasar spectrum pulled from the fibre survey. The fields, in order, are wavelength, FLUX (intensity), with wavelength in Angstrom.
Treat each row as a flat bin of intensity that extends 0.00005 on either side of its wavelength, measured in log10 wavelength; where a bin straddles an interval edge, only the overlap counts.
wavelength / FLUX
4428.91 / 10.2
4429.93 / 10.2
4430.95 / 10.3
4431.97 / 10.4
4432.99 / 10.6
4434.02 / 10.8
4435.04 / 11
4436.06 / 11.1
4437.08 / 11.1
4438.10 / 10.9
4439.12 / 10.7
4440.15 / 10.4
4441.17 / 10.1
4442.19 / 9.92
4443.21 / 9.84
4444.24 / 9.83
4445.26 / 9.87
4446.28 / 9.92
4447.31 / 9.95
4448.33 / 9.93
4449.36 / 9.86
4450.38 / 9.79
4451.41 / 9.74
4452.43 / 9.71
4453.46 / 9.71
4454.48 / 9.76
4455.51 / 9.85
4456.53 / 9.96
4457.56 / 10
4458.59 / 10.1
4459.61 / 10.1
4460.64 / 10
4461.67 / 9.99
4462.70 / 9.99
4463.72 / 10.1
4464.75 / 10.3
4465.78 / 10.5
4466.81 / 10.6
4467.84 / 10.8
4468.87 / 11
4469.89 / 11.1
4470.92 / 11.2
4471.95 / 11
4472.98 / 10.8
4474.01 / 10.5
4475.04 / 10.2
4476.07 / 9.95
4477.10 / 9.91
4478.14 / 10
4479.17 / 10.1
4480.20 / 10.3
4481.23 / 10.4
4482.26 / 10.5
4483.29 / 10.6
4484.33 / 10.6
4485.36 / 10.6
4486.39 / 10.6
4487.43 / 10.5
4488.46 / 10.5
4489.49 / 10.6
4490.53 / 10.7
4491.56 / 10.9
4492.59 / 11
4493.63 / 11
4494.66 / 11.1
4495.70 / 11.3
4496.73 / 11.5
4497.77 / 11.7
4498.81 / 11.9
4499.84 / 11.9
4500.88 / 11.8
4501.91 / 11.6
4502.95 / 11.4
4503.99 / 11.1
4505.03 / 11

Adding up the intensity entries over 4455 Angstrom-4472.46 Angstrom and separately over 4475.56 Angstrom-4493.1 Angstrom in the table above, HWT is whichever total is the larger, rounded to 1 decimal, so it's 177.8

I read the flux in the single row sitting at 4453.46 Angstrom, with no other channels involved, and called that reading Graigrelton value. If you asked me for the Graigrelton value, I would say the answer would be 9.71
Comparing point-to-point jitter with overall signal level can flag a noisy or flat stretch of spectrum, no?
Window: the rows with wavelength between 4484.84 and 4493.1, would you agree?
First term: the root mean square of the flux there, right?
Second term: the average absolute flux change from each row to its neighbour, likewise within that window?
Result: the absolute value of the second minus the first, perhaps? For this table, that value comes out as 10.6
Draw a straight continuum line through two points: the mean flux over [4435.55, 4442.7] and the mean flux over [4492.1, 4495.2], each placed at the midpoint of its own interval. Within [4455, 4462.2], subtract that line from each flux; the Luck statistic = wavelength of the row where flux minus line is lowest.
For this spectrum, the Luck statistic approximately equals 4455.51 Angstrom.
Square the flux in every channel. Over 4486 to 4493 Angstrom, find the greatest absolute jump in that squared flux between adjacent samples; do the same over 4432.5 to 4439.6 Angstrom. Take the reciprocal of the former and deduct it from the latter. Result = 4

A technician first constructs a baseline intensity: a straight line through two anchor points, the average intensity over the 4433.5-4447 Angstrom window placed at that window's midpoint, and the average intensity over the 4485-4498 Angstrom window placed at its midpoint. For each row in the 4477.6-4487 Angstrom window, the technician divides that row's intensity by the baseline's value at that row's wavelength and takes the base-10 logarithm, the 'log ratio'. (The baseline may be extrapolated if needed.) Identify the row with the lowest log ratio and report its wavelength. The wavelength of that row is 4478.14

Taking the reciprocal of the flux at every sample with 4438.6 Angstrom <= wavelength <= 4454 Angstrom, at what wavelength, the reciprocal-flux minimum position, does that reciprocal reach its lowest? 4439.12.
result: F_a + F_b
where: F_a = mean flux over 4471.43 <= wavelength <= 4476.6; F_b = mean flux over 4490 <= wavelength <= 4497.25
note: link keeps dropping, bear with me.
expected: 21.6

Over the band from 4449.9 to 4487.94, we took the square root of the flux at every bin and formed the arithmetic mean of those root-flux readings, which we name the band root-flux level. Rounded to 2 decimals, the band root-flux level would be 3.21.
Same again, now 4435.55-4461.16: 3.18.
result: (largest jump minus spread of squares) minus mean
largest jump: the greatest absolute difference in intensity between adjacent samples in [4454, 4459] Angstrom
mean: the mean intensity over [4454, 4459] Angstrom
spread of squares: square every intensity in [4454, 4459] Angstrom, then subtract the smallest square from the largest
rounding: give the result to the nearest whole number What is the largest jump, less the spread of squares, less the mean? -17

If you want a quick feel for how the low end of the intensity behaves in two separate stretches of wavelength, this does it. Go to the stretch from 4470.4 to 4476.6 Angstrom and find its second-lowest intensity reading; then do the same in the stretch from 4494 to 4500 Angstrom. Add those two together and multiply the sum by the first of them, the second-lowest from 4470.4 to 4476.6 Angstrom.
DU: 219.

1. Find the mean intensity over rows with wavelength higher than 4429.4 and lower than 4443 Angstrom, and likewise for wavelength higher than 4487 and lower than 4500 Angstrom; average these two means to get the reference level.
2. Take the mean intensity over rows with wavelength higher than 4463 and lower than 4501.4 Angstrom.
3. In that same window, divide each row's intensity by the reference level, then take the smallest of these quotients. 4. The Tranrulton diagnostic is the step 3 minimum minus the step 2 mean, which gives -9.8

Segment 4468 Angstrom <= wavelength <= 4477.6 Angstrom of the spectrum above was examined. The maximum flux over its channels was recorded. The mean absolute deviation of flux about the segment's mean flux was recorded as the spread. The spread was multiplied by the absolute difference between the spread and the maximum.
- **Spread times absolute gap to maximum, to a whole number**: 5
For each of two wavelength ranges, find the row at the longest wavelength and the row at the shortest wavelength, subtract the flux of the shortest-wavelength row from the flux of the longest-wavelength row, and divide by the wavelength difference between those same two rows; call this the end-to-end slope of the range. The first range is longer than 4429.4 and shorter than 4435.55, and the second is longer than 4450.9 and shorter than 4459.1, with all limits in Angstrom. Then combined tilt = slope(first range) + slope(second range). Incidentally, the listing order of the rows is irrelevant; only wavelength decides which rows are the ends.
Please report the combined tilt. 0.21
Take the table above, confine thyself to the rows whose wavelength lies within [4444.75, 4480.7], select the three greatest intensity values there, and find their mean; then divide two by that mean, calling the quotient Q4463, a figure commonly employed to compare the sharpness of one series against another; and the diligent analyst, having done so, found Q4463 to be 0.180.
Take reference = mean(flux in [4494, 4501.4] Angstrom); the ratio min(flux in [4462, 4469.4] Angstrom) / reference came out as 0.86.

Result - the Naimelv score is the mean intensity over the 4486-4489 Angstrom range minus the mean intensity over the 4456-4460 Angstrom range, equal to 0.5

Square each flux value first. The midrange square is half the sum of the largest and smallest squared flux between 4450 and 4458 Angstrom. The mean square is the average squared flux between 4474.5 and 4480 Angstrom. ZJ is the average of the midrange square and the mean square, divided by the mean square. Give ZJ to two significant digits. 0.98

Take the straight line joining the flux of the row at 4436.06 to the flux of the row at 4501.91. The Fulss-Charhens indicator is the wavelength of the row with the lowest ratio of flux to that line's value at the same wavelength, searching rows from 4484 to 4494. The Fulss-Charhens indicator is 4488.46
